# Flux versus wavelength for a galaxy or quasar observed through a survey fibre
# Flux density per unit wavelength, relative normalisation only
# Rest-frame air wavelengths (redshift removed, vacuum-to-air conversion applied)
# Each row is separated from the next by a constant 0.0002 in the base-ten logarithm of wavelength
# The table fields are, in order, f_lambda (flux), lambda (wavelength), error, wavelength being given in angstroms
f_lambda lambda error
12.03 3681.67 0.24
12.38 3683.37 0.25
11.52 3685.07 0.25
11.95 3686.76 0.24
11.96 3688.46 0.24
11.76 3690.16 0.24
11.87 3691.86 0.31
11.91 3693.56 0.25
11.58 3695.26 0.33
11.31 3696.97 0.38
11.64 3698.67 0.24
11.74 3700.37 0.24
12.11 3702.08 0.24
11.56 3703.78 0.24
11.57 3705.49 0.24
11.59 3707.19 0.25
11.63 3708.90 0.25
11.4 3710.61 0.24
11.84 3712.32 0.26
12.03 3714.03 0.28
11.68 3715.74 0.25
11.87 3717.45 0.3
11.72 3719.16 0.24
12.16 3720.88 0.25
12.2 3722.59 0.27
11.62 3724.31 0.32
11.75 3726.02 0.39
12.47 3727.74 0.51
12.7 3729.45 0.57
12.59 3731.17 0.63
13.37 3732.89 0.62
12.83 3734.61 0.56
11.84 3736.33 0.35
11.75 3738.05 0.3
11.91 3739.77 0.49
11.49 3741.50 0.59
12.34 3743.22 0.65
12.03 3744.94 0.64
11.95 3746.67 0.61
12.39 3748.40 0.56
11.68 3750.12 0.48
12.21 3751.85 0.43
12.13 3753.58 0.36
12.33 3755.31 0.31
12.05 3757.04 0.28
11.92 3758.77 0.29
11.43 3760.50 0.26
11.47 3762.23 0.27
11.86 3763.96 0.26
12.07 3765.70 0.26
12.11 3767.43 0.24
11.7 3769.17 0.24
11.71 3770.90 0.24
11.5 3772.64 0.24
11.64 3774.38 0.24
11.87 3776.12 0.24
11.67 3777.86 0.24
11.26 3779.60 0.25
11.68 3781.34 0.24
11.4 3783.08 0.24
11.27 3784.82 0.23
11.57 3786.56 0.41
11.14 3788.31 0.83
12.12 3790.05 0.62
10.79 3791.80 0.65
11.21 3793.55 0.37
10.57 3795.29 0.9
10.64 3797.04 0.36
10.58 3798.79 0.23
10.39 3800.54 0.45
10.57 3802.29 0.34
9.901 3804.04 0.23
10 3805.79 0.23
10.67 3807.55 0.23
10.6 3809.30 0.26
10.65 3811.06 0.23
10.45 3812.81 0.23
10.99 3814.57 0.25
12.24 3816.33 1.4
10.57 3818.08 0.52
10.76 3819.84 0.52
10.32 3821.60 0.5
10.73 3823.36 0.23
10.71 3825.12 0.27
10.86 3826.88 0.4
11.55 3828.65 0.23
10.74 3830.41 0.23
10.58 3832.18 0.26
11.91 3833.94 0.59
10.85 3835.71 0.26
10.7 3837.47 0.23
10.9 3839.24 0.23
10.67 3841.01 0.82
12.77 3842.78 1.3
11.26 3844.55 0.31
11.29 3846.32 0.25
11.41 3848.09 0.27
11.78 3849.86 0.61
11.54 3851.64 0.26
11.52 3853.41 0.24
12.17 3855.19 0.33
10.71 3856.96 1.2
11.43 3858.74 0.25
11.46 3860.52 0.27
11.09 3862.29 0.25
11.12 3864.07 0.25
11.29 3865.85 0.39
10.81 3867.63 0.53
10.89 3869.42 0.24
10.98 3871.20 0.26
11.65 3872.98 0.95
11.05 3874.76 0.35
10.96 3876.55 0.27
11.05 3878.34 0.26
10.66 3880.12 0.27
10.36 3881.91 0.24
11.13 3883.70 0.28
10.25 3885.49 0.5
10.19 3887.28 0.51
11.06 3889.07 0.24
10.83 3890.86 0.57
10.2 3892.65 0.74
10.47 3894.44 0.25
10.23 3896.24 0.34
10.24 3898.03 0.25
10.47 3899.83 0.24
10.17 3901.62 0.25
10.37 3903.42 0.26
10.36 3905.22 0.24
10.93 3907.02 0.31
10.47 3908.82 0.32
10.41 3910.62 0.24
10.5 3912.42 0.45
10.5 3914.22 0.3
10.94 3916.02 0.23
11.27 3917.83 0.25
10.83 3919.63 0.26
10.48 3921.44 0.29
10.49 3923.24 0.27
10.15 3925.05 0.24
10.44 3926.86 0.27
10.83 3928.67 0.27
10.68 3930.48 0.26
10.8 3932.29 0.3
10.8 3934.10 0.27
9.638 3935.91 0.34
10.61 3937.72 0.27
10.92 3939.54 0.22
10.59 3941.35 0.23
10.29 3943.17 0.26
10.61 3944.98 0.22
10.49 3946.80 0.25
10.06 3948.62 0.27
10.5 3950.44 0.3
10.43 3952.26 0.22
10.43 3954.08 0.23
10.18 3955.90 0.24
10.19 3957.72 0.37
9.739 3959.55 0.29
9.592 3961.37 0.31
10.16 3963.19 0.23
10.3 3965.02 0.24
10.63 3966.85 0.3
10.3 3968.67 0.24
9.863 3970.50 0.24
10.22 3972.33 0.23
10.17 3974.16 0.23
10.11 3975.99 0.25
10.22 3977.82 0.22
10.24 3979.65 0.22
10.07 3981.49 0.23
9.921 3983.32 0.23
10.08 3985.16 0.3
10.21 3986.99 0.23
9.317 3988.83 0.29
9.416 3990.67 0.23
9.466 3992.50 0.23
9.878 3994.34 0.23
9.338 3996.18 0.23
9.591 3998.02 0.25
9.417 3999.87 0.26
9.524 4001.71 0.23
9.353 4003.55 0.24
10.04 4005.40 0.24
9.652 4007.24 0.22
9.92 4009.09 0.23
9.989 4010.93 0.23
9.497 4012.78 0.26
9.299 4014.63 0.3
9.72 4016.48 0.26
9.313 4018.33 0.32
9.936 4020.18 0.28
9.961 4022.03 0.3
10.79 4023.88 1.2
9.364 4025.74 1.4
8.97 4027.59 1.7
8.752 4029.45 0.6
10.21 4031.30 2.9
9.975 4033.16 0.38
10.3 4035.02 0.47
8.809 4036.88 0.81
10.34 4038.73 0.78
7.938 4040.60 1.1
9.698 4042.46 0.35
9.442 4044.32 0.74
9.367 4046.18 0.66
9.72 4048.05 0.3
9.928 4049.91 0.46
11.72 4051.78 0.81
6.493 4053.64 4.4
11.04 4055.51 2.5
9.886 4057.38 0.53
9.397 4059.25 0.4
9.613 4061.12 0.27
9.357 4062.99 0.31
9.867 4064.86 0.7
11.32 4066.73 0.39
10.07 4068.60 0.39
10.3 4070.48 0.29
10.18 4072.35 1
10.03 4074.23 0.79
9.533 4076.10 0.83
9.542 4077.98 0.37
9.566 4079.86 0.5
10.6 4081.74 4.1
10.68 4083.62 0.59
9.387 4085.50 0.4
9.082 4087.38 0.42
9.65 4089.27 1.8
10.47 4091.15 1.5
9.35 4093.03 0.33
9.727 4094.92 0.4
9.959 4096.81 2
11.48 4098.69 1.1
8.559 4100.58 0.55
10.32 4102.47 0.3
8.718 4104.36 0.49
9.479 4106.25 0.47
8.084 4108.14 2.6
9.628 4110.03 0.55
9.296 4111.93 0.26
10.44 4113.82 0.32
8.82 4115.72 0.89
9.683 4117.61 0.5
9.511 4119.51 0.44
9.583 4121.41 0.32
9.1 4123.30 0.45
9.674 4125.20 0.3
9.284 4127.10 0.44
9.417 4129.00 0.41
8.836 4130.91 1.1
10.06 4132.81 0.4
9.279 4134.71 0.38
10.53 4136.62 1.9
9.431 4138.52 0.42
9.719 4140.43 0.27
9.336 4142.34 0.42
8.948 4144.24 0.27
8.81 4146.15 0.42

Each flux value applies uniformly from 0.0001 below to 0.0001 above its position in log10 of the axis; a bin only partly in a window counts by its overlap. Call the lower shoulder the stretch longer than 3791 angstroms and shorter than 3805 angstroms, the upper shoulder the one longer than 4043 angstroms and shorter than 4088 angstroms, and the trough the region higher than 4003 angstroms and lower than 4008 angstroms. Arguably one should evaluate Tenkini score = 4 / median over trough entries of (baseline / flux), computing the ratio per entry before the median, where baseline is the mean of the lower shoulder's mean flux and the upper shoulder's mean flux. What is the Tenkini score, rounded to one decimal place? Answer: 3.8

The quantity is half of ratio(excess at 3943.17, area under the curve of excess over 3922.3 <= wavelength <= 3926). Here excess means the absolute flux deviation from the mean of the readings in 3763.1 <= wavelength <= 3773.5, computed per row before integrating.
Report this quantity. 0.14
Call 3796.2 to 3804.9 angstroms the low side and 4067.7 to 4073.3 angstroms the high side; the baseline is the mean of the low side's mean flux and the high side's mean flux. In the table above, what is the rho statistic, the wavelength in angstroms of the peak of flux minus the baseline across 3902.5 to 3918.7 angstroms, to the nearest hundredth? 3917.83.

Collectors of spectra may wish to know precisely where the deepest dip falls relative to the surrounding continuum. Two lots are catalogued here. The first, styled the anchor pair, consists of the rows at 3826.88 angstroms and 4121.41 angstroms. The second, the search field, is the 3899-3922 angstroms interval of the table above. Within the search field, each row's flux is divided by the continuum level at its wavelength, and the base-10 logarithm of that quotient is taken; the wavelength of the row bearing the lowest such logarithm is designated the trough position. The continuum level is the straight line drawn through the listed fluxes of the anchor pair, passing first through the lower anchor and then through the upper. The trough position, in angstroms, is 3901.62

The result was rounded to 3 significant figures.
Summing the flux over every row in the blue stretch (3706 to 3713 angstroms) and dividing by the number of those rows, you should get 11.6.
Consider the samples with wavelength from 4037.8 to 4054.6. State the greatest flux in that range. 11.72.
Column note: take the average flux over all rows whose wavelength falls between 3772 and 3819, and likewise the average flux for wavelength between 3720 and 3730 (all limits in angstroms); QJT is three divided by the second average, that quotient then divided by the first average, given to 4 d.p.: 0.0224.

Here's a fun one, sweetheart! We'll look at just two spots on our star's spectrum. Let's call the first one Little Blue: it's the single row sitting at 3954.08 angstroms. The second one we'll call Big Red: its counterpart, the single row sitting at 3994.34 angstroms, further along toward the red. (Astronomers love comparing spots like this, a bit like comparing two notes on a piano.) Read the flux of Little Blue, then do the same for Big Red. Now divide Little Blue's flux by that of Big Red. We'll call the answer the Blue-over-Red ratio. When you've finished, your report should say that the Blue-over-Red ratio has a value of 1.06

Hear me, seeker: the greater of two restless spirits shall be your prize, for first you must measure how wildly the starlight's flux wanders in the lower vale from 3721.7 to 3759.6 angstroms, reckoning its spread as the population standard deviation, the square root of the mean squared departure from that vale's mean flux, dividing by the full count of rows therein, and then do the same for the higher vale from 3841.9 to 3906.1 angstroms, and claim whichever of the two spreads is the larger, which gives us 0.59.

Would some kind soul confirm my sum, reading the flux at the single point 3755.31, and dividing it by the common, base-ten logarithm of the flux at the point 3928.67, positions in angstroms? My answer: 11.9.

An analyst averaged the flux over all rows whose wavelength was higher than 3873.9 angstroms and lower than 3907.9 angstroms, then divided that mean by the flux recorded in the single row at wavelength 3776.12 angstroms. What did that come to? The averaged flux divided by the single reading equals 0.89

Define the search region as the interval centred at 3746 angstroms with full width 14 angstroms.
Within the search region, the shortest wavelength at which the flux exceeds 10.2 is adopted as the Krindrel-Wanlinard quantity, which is 3739.77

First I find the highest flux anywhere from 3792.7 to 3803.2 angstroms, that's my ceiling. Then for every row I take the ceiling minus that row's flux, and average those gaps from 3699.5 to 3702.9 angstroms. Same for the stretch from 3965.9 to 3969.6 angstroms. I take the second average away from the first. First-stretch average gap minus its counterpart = -1.5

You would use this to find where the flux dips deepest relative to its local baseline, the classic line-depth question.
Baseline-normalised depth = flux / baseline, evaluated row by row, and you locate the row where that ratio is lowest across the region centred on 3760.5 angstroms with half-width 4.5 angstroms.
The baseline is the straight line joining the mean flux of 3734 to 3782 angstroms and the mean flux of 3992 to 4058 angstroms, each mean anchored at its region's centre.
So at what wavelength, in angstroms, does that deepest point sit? 3760.50 angstroms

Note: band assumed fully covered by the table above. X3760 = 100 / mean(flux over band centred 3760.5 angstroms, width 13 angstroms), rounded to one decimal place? 8.4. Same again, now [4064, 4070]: 9.6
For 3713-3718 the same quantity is 8.4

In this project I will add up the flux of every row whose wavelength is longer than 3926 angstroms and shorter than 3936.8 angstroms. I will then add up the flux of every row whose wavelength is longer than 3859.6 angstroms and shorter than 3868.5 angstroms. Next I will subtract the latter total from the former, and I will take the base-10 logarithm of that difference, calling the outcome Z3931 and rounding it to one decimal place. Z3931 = 0.9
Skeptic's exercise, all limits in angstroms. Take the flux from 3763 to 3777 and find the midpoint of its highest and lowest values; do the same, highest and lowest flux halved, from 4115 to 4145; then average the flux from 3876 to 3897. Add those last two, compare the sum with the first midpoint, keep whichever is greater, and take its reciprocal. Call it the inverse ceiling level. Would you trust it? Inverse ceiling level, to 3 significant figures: 0.0493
